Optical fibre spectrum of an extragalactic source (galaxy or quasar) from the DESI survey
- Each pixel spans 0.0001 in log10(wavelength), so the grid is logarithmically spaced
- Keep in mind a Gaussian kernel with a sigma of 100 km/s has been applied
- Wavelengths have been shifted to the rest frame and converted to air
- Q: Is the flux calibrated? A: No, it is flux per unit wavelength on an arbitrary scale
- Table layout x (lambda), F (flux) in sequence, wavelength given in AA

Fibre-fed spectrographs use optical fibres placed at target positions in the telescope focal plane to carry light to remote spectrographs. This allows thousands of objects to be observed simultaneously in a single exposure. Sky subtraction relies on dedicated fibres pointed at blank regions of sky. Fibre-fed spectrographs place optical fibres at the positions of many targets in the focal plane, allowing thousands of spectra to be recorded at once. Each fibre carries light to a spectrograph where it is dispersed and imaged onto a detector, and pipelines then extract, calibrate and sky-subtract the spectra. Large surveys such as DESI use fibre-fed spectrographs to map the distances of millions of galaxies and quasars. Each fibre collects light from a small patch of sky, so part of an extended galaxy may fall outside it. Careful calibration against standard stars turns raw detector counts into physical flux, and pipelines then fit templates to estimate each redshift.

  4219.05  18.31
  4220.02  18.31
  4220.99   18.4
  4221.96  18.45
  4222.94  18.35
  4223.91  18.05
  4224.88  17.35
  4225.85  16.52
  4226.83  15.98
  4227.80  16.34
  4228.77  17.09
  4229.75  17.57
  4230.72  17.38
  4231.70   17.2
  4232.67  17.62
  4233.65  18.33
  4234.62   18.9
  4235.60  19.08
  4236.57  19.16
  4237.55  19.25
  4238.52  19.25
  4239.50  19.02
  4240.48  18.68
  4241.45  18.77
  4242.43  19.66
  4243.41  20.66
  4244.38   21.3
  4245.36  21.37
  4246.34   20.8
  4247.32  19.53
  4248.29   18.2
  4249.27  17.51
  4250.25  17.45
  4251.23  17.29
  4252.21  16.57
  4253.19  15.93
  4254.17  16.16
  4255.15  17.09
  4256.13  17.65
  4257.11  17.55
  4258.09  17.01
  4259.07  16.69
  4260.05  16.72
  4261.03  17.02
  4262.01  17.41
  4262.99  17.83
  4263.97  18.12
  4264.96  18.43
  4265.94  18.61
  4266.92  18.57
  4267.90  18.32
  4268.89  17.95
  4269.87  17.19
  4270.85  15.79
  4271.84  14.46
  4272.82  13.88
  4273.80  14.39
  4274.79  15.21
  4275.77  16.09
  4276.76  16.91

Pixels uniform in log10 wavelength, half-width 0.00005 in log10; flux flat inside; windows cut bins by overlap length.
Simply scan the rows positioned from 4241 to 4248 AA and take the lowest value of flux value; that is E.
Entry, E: 18.77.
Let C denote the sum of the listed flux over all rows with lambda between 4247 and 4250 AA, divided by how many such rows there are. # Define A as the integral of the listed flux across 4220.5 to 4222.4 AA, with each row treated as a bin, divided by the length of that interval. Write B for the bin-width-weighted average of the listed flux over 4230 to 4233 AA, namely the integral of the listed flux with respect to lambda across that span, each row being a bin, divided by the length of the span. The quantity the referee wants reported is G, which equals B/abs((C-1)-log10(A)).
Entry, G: 1.08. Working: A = 18.5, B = 17.4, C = 18.4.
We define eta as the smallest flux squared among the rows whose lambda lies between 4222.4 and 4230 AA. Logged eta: 255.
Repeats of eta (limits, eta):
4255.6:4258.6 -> 289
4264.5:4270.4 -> 295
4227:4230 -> 267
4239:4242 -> 349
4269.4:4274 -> 193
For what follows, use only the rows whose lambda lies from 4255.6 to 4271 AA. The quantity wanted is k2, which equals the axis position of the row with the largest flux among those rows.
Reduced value 4265.94 AA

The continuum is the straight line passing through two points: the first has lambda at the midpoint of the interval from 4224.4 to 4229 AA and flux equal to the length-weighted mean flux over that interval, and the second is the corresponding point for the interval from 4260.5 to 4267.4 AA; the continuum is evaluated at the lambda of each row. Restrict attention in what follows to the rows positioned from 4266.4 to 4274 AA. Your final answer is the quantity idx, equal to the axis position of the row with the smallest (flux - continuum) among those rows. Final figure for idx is 4272.82 AA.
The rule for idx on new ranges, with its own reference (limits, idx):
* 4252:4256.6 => 4253.19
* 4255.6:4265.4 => 4260.05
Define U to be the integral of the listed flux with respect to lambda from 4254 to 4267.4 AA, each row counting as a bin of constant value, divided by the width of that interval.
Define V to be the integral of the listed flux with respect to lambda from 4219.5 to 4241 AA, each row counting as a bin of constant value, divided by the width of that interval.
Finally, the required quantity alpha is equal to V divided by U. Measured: 1.03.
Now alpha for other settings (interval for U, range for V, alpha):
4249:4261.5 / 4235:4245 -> 1.15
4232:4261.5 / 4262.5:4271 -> 0.98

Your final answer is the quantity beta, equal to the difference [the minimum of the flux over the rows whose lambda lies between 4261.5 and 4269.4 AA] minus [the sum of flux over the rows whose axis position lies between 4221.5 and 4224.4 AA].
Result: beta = -37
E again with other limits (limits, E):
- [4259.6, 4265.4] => 16.72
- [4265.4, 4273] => 13.88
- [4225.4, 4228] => 15.98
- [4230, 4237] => 17.2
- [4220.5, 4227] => 15.98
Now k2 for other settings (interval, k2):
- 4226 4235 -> 4234.62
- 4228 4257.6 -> 4245.36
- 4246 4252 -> 4246.34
